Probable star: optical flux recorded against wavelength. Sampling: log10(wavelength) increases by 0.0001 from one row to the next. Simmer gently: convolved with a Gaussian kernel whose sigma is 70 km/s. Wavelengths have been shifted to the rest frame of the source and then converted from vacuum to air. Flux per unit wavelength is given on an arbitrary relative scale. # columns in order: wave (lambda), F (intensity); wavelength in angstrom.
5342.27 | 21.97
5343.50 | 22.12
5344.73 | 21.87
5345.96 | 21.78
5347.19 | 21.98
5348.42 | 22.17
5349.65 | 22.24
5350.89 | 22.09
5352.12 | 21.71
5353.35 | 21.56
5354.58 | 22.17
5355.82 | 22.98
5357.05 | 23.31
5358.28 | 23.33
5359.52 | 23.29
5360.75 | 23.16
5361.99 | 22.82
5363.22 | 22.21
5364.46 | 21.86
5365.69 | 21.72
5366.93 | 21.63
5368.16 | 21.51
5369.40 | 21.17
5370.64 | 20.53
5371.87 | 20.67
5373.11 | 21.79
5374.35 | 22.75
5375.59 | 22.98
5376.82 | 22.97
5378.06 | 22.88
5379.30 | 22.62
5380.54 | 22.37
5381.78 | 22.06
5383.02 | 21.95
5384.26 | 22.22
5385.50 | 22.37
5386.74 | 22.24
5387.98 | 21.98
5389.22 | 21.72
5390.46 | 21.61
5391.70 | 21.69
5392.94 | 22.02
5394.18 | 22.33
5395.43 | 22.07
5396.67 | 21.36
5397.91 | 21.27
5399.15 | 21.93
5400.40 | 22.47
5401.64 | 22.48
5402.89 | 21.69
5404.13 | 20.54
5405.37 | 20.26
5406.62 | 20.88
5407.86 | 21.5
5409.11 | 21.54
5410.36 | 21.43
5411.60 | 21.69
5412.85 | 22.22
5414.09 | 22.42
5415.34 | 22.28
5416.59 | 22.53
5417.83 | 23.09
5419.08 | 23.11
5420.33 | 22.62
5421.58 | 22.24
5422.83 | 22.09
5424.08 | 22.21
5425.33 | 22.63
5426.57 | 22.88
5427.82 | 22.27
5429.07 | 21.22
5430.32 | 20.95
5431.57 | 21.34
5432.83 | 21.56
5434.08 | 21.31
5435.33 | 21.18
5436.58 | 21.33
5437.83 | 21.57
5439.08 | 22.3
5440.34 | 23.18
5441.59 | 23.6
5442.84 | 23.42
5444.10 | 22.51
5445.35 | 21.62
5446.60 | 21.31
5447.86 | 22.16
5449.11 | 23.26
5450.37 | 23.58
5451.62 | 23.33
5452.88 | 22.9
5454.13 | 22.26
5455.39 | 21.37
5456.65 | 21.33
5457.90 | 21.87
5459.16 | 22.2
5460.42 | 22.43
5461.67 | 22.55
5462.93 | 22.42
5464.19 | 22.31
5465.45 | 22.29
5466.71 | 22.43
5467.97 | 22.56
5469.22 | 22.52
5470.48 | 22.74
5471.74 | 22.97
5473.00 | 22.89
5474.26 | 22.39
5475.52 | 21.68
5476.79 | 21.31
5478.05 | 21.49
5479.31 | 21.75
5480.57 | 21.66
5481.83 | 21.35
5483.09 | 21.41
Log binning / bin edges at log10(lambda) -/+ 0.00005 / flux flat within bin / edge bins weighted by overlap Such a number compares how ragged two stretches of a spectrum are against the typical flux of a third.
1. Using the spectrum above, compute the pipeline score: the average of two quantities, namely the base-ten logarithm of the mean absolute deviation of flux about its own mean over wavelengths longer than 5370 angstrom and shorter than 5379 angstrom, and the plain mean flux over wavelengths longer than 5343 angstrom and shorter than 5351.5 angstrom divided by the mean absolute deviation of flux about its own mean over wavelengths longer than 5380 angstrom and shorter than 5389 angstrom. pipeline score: 74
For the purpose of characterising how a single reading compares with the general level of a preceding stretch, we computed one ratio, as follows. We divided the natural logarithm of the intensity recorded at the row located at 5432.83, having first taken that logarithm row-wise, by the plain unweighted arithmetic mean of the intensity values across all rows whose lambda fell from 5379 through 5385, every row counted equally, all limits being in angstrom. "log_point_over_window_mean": 0.138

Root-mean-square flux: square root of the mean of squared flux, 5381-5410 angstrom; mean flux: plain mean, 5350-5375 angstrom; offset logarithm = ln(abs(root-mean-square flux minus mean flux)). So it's -1.0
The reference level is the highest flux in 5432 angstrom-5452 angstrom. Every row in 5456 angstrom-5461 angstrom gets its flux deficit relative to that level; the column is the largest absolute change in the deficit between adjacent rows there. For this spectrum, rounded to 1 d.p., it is 0.5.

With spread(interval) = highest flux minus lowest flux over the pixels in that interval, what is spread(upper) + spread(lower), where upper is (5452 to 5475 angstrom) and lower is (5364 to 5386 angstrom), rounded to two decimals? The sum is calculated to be 4.09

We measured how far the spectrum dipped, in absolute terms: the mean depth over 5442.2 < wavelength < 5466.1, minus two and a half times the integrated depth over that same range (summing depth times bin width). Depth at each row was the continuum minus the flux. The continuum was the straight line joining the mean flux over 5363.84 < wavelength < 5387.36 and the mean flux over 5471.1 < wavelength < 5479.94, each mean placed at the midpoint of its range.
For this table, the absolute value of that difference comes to 19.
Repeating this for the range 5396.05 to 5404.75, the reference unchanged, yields 7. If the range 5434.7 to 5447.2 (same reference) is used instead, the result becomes 5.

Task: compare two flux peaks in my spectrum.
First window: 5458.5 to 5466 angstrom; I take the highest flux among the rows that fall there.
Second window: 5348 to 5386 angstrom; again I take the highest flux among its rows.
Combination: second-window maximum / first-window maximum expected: 1.035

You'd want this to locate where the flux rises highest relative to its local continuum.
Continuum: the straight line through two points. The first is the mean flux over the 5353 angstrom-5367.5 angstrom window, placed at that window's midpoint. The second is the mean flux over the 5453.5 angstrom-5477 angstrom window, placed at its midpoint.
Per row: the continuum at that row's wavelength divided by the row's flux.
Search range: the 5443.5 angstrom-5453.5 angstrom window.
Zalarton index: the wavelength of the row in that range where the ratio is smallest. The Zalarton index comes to 5450.37 angstrom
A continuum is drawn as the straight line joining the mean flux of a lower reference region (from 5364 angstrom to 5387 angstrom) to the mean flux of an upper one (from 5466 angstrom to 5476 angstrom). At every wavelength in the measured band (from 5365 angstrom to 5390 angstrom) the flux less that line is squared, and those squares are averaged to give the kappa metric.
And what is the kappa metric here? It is 0.44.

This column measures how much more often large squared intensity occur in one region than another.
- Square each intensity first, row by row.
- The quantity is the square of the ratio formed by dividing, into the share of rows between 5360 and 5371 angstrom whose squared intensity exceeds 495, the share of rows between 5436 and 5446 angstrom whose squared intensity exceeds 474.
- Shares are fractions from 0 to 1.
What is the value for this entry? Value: 0.13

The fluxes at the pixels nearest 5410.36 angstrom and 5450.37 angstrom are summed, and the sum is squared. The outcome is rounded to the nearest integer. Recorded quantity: 2026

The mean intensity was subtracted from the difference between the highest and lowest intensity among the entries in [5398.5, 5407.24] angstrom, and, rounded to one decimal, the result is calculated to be -19.2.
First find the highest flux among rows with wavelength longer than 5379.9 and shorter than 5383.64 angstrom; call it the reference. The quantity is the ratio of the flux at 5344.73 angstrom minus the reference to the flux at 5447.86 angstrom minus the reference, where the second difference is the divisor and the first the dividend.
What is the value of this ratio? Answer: 2.4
